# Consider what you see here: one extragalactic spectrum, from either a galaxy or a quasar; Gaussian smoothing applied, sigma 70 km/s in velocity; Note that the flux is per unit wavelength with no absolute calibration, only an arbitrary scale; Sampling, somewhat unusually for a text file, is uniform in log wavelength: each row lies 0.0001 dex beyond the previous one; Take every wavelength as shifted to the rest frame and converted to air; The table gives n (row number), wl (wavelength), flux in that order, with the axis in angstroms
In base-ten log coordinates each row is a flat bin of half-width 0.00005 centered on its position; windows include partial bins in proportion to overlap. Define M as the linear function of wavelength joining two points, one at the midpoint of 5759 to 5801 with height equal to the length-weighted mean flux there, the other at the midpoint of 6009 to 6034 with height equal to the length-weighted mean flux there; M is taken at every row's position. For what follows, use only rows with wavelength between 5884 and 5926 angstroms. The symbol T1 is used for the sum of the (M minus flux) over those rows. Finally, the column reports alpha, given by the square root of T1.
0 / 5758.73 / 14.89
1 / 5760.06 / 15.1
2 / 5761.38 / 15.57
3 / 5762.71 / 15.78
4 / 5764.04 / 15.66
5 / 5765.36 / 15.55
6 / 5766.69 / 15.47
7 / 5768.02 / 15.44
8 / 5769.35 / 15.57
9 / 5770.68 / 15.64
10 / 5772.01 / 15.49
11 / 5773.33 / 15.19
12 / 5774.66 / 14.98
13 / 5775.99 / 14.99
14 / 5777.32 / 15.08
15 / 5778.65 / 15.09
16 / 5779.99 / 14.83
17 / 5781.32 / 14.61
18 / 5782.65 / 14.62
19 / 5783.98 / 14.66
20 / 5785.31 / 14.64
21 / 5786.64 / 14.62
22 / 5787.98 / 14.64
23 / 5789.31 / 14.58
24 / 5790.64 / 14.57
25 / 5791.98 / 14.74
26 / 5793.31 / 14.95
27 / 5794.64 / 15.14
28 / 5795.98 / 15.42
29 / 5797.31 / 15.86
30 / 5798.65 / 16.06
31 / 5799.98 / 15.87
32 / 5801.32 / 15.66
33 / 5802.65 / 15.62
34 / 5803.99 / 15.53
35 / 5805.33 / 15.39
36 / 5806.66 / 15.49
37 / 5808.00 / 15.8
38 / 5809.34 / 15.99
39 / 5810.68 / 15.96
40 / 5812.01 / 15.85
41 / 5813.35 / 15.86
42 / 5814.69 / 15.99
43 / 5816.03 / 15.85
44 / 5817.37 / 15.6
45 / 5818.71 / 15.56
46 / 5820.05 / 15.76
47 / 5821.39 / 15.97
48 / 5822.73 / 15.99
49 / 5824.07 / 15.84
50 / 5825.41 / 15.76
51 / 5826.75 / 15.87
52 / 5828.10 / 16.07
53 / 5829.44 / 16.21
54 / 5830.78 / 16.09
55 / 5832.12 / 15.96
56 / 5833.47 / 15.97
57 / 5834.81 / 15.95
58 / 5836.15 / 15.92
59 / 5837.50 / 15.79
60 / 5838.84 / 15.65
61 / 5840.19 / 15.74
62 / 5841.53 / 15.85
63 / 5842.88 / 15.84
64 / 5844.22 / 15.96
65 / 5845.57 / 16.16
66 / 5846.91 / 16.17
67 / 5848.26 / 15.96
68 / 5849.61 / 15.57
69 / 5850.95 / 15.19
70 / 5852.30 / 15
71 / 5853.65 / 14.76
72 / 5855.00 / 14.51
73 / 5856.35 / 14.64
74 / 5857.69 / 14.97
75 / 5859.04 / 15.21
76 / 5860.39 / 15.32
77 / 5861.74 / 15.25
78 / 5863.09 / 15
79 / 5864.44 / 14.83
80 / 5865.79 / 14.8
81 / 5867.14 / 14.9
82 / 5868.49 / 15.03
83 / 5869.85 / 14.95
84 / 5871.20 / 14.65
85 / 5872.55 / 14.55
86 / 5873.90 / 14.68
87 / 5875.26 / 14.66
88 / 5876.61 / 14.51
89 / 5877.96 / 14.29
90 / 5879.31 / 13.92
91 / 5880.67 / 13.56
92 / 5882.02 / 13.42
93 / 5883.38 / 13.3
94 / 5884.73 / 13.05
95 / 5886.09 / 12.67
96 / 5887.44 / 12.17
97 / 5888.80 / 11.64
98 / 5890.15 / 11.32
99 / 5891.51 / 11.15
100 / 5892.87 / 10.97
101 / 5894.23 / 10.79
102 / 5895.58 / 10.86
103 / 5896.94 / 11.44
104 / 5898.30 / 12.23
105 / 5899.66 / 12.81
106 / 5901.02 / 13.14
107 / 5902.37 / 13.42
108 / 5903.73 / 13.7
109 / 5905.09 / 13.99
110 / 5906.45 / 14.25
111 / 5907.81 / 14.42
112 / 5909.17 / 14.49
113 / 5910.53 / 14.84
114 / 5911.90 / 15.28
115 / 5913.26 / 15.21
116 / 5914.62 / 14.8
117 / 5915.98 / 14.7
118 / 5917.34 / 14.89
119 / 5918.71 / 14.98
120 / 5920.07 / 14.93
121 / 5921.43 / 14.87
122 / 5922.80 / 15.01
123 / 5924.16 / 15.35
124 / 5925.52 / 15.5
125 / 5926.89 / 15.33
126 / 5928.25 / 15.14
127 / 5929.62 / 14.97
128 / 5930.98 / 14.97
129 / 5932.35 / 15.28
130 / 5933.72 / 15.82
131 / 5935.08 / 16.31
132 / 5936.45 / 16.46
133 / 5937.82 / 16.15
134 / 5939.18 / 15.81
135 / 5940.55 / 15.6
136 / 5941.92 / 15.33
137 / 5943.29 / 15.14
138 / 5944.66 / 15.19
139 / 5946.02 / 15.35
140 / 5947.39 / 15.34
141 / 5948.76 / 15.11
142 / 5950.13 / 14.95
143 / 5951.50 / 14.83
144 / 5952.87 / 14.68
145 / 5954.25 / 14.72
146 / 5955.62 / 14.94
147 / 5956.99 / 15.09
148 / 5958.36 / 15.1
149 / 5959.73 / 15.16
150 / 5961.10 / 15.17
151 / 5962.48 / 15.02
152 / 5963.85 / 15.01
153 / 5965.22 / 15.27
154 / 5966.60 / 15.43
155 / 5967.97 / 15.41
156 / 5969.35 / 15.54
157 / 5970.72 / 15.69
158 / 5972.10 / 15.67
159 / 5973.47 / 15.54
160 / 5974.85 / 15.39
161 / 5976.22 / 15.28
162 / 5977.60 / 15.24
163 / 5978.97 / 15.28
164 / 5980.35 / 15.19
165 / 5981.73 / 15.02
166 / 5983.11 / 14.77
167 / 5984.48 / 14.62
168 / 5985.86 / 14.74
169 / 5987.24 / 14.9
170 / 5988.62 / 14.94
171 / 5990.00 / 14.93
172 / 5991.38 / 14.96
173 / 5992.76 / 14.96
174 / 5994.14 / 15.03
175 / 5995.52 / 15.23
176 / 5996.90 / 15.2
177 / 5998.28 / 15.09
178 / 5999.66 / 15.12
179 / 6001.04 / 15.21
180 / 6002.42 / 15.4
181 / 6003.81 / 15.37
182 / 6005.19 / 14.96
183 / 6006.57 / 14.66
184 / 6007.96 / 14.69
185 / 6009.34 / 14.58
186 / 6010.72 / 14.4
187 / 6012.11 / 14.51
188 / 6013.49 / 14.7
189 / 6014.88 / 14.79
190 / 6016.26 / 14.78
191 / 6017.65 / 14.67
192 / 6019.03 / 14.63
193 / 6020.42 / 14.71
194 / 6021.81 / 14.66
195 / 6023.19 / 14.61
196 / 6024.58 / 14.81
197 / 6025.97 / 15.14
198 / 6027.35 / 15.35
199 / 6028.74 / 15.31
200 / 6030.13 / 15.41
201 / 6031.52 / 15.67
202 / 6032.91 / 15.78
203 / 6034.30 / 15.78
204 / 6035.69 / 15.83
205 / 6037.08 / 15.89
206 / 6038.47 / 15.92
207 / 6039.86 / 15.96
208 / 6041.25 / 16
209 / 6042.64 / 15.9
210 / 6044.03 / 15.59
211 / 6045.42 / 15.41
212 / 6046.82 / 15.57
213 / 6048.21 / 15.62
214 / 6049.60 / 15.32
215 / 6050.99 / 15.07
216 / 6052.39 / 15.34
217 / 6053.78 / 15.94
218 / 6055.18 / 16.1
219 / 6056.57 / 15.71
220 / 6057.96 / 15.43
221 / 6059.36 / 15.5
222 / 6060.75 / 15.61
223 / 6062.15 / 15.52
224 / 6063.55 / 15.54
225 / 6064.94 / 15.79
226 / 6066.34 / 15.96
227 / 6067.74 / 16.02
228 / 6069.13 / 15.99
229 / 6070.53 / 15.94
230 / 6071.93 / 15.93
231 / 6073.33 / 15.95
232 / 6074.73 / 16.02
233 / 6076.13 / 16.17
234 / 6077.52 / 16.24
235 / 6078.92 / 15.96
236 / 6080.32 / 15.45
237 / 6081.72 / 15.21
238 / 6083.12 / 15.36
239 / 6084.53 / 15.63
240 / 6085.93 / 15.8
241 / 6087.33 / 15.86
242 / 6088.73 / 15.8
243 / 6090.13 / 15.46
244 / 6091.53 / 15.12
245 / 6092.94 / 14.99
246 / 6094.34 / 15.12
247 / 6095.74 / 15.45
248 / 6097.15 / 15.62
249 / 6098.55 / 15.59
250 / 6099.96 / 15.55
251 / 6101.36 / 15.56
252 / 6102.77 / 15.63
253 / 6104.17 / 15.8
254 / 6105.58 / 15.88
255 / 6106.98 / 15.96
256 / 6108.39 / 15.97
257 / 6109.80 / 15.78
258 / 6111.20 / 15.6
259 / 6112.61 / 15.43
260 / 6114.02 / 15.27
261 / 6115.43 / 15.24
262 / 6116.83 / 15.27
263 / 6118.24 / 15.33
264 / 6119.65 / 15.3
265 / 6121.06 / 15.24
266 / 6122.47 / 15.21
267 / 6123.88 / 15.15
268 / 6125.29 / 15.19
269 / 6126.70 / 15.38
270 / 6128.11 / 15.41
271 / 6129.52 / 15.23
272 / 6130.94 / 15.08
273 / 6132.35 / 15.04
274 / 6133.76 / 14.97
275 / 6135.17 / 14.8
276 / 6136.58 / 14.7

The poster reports 7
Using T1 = 48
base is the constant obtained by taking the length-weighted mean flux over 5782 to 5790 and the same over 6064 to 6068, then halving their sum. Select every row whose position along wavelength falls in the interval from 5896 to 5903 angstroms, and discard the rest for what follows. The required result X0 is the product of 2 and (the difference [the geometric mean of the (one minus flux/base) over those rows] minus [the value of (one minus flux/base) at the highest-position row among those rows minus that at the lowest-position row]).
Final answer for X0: 0.60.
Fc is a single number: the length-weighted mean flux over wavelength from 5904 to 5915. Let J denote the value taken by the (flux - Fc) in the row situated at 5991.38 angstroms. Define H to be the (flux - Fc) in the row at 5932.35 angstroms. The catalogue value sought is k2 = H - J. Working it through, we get 0.3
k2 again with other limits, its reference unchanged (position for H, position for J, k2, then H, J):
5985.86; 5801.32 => -0.9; 0.1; 1.05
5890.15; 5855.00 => -3.2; -3.3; -0.10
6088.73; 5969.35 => 0.3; 1.2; 0.93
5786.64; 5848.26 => -1.3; 0.0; 1.35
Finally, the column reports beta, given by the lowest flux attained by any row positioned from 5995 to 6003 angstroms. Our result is 15.09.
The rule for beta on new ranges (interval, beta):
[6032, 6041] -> 15.78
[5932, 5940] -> 15.28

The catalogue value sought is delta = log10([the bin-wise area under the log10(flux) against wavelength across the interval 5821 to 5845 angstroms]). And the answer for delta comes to 1.5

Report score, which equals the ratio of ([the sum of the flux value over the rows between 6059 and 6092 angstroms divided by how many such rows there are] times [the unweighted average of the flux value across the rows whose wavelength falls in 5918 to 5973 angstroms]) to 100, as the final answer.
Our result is 2.41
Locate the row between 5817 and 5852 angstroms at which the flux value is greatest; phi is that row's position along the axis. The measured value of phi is 5829.44 angstroms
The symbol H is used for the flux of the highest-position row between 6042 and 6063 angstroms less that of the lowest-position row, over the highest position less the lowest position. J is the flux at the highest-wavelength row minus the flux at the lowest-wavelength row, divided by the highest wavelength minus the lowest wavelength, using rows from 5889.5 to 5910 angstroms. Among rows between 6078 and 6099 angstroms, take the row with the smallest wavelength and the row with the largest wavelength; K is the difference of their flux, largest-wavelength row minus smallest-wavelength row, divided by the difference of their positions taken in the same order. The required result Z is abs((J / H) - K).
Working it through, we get 8.5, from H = -0.019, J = 0.17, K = -0.02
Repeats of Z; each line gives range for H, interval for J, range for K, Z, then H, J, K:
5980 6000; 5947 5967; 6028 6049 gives 1.3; -0.004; 0.00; 0.02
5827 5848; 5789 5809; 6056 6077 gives 12.3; 0.005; 0.07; 0.02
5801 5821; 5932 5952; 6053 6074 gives 4.4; 0.005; -0.02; 0.00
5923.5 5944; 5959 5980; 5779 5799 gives 0.6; -0.011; 0.01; 0.07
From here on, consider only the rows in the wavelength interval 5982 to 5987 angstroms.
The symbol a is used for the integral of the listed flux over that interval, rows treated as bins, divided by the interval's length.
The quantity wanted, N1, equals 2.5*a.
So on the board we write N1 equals 36.9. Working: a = 14.8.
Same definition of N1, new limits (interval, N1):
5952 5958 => 37.1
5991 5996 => 37.6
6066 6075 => 39.9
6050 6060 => 38.9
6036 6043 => 39.8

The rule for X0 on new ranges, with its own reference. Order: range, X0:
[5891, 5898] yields 0.59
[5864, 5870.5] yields 0.06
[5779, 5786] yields 0.05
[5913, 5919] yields 0.01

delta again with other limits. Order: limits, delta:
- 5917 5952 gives 1.6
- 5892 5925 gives 1.6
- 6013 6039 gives 1.5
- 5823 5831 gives 1.0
